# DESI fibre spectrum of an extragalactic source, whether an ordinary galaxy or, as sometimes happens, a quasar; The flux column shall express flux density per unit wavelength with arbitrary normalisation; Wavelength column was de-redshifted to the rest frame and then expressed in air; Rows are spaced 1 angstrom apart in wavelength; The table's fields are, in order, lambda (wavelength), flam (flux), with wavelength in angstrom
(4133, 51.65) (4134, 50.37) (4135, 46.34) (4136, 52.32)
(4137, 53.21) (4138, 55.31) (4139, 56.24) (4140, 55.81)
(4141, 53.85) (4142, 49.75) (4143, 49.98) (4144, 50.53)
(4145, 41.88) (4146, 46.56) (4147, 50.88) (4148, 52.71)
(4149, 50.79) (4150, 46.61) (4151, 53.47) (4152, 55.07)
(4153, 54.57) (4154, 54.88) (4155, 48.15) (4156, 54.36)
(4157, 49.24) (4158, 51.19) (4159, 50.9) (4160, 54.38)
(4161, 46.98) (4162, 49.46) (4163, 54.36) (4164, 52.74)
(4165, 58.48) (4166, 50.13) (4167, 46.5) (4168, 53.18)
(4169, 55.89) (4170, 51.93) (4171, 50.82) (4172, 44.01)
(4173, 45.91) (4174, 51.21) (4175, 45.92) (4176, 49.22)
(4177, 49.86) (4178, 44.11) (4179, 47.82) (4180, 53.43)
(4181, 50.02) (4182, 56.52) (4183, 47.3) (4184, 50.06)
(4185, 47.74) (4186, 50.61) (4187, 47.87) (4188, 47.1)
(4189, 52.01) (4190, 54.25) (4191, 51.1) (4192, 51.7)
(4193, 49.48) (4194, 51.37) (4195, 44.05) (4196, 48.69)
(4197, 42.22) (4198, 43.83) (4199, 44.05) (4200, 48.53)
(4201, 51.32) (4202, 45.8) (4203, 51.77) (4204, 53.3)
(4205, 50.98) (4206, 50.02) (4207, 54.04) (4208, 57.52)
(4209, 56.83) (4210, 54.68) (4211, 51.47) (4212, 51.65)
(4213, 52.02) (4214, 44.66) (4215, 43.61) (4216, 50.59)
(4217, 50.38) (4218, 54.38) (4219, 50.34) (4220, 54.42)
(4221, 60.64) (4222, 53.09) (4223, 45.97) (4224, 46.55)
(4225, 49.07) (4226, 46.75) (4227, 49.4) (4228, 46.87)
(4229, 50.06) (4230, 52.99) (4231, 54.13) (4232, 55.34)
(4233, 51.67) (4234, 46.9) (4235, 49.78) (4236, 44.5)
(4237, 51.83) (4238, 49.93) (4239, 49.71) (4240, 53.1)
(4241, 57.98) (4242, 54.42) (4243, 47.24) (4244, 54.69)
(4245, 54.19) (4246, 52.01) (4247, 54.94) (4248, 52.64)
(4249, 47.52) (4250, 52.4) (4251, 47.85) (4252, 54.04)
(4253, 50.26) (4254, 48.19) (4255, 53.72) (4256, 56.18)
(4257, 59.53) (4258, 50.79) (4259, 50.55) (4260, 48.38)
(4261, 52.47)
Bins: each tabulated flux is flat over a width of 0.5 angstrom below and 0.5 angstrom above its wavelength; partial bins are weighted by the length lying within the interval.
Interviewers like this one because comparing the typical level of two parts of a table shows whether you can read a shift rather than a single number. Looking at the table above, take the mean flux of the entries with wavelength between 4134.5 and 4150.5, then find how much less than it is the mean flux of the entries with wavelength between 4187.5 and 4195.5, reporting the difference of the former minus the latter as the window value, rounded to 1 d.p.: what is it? 0.7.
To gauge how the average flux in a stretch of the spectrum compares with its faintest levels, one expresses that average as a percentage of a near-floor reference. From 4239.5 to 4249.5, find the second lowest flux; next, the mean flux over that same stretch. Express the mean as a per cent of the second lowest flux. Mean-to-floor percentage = 111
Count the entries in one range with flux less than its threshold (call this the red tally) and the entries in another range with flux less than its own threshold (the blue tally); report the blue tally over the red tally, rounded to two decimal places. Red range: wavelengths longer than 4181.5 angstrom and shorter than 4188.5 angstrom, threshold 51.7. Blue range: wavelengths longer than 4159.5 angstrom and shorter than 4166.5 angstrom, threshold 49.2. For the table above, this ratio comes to 0.17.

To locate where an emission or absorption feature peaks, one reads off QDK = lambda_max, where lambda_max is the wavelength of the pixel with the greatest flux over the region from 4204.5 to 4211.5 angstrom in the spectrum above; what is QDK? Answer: 4208 angstrom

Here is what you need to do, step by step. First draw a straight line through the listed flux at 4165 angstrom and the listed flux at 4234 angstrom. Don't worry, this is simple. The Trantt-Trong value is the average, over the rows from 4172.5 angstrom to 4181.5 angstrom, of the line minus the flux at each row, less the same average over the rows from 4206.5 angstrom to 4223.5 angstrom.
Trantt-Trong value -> 10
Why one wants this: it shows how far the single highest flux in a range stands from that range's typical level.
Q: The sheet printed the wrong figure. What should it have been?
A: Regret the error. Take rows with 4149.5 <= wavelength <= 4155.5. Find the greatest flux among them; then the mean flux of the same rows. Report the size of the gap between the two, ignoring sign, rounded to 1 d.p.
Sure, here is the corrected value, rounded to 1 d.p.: 2.9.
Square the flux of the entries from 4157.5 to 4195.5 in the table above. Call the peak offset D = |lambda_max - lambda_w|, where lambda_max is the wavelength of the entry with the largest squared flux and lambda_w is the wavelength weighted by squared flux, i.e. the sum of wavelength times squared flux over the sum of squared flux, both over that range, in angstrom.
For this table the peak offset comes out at 11.2 angstrom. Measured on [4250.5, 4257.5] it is 2.8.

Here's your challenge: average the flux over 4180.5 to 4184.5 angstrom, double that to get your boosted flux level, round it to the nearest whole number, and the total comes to 102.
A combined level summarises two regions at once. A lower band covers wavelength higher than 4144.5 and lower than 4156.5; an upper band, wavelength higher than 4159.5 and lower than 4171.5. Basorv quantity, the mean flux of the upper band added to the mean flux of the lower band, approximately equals 103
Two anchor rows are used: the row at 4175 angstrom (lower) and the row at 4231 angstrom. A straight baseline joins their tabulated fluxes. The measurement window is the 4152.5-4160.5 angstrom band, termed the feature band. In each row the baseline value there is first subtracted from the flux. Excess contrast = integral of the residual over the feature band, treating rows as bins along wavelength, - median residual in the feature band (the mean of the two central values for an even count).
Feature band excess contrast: 63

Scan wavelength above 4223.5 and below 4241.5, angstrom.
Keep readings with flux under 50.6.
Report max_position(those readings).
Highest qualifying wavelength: 4239 angstrom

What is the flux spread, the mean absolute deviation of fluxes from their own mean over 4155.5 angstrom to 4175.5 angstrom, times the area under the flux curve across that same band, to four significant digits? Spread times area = 2945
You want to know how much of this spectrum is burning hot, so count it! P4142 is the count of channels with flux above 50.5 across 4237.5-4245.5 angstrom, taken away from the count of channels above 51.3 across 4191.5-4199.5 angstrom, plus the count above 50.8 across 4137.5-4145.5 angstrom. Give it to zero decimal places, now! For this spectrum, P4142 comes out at 1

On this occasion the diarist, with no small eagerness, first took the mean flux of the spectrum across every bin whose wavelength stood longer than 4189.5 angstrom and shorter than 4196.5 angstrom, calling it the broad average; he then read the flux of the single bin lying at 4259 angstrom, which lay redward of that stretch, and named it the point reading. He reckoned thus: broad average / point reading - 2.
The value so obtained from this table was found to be -1.01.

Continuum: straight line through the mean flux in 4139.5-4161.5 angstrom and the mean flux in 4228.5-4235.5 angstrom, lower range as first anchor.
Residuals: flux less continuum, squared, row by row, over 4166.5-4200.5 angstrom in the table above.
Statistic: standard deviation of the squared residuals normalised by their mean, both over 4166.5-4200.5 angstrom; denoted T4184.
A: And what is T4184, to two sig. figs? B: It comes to 1.2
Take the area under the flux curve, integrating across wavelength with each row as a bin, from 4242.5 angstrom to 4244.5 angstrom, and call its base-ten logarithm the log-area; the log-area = 2.01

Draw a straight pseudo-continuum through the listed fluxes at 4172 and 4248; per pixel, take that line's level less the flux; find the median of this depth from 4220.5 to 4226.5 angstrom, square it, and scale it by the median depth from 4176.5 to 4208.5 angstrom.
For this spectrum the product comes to -17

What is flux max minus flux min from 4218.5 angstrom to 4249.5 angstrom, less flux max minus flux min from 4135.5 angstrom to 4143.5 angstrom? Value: 10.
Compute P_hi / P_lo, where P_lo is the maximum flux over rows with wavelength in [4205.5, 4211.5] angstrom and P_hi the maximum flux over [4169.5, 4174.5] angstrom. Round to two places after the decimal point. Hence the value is 0.90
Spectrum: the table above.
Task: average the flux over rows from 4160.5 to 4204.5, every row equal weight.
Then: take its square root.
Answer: 7.04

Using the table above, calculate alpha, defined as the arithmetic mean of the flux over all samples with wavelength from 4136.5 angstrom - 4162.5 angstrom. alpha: 51.4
